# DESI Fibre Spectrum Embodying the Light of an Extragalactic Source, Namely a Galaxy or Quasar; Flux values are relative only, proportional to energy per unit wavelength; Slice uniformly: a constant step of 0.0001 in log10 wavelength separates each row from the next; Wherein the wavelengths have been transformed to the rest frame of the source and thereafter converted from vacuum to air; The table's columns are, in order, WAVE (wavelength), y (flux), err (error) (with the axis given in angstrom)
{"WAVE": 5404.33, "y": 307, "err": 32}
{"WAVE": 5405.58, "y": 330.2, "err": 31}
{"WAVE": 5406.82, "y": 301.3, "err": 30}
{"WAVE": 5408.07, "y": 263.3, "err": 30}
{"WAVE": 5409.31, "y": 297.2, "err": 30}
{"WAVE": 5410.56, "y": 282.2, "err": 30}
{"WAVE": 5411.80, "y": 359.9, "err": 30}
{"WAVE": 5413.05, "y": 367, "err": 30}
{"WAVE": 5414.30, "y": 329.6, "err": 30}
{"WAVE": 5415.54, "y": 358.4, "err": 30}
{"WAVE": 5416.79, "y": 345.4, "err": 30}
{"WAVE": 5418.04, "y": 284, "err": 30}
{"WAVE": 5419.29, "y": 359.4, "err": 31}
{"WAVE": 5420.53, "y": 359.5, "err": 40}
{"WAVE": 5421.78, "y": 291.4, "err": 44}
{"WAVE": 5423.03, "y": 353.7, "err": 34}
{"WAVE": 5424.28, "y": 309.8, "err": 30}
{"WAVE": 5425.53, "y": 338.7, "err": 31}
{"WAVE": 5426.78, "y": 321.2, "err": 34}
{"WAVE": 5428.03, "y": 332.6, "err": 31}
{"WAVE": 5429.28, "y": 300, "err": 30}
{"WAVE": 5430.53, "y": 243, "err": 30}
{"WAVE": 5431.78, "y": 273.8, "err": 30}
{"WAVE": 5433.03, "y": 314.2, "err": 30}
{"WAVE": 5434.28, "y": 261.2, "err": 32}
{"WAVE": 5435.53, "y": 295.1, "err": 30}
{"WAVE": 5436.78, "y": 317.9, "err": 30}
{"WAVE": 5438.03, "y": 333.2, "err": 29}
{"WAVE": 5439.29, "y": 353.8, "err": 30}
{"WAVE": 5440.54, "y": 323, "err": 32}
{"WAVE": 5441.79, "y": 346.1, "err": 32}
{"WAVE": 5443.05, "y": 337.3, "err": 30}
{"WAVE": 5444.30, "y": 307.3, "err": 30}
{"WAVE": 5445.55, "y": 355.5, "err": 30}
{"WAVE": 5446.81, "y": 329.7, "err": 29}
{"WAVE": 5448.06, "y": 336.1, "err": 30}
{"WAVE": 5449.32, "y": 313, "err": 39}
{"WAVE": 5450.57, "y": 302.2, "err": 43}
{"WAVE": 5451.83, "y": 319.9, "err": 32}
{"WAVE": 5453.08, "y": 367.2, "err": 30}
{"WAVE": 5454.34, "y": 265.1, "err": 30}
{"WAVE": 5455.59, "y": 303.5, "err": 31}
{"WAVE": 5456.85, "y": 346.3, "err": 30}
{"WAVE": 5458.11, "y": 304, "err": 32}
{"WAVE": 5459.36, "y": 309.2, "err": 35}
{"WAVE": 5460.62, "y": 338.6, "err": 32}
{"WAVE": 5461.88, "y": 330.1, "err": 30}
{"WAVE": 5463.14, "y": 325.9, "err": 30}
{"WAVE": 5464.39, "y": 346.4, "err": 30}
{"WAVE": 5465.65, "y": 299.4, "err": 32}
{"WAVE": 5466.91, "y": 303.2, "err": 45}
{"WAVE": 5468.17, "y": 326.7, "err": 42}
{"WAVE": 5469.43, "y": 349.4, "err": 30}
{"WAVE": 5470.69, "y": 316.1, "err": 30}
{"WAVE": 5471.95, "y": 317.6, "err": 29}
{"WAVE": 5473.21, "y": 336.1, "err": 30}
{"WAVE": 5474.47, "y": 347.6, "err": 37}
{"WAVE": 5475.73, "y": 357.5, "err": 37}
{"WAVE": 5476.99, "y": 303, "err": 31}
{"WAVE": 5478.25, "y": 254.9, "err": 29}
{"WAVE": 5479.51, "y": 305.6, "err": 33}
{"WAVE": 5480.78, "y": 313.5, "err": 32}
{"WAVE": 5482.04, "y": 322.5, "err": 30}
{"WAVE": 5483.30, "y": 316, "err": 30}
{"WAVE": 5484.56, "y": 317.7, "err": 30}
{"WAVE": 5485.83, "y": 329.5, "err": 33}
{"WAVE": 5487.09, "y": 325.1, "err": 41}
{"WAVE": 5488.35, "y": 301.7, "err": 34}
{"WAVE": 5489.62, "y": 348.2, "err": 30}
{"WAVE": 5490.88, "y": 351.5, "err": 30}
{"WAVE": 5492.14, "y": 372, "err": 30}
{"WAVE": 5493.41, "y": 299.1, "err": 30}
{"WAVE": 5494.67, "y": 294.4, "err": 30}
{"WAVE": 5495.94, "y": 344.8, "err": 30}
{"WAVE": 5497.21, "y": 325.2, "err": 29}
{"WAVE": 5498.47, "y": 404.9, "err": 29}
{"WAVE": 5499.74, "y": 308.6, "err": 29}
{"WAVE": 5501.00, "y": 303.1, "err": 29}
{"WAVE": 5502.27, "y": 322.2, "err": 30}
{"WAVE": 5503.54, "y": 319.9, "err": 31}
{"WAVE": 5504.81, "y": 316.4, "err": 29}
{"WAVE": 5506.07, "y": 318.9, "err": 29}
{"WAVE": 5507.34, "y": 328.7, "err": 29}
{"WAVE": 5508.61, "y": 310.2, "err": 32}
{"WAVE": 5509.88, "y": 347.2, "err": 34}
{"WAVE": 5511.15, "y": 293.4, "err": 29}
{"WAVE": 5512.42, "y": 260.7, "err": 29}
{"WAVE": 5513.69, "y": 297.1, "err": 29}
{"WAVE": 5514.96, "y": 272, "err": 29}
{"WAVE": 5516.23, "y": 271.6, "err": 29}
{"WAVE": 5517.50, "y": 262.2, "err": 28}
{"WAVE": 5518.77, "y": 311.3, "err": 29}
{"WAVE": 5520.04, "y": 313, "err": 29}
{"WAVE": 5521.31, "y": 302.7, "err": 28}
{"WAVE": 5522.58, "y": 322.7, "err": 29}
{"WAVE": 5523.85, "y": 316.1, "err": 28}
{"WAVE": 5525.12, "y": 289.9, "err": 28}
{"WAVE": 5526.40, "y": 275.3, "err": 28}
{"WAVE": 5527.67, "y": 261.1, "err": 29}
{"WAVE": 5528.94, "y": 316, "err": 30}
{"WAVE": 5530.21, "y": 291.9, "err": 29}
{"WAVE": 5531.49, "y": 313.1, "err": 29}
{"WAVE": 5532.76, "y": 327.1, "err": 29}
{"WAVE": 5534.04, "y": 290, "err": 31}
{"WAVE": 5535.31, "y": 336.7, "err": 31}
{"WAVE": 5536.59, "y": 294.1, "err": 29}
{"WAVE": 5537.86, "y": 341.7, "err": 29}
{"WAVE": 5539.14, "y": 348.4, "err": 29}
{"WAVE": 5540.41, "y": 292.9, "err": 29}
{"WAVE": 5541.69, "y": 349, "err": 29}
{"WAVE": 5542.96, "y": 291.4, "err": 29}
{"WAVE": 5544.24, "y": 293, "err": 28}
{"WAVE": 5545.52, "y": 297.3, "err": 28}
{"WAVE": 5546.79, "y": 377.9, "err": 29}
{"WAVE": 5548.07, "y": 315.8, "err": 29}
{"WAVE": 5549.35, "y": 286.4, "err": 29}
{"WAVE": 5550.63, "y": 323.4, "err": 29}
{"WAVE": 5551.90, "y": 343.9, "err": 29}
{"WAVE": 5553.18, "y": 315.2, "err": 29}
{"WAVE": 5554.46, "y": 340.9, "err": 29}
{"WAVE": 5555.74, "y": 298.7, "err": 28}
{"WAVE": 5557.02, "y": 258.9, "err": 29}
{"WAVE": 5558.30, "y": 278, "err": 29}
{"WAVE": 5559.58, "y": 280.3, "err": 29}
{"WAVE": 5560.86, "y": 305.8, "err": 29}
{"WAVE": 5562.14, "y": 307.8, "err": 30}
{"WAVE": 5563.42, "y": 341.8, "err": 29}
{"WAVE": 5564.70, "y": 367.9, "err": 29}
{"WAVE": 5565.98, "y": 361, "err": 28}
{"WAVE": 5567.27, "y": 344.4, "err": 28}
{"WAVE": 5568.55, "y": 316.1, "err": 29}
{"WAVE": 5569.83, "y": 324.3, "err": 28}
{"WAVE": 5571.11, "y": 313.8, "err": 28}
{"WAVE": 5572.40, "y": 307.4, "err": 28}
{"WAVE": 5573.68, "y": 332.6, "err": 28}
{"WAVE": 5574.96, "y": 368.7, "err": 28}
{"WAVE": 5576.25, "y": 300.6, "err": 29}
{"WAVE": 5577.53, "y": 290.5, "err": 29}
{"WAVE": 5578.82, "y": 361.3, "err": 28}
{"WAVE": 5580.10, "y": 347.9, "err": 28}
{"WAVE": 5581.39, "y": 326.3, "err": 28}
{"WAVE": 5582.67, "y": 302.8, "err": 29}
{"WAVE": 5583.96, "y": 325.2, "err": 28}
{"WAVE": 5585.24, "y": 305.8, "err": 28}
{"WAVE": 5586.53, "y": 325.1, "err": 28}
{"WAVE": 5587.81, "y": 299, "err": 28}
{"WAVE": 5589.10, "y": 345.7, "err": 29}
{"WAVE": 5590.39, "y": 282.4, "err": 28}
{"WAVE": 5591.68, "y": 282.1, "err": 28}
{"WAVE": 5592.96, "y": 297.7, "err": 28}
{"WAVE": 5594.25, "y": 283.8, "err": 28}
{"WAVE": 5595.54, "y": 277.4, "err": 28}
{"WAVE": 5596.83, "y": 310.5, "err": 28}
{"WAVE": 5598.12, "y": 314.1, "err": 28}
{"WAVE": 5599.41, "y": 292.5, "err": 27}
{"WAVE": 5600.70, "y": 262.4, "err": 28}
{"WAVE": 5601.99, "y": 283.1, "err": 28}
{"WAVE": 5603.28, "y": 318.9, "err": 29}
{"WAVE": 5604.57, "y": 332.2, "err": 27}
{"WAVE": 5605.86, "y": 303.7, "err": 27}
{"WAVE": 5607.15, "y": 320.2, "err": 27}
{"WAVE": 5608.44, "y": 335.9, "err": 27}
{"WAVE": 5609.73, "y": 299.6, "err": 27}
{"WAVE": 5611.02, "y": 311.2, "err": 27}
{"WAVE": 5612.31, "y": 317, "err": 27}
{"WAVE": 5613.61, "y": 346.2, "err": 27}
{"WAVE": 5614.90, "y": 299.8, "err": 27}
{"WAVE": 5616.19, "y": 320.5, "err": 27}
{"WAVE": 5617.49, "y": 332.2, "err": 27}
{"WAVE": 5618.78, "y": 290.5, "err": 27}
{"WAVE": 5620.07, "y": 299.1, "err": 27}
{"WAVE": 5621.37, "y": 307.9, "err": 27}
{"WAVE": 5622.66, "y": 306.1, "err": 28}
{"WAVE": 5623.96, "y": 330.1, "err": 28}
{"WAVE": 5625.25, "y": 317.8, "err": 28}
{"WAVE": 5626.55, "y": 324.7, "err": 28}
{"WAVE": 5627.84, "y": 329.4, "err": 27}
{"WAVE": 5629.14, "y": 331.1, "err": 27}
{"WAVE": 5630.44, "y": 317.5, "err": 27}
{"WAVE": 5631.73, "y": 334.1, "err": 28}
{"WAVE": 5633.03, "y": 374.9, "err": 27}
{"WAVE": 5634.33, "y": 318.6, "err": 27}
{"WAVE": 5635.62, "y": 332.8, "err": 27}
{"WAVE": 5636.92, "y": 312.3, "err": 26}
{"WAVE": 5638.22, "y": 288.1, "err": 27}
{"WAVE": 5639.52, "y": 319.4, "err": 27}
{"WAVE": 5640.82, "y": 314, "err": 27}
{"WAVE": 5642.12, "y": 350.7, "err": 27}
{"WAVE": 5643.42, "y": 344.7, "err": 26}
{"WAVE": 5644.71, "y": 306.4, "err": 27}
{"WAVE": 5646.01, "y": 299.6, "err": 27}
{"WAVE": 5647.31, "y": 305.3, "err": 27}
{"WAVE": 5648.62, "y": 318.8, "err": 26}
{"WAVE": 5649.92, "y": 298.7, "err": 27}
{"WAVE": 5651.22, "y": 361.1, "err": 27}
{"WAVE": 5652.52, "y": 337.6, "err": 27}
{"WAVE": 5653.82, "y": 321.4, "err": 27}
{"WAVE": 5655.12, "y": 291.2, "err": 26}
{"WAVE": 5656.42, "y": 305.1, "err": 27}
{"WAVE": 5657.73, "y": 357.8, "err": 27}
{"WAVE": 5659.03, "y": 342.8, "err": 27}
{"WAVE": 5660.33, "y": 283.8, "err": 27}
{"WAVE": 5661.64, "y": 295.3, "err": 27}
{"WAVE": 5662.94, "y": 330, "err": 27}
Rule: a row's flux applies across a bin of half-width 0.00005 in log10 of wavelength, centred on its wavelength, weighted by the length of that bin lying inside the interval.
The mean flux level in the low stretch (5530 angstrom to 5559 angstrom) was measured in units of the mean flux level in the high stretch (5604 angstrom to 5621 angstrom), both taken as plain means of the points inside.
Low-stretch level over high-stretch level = 0.99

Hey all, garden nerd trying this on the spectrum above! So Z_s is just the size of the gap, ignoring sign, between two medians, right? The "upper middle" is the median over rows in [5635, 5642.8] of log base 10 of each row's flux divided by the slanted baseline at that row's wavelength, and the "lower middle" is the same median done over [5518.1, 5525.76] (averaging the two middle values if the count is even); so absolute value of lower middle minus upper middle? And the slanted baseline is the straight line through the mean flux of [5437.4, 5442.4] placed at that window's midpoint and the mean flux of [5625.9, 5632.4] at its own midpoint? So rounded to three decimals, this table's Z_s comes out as 0.016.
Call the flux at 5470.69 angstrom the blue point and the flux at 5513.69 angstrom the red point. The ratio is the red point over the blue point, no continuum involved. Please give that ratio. 0.94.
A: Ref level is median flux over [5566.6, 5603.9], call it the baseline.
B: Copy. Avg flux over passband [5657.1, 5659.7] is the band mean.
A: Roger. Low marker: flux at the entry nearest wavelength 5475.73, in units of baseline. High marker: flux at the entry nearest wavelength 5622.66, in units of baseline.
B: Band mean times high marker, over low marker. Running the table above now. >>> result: 300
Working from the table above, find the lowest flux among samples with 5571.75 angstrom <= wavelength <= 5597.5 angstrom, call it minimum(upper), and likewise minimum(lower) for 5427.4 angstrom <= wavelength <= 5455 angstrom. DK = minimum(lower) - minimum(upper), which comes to -34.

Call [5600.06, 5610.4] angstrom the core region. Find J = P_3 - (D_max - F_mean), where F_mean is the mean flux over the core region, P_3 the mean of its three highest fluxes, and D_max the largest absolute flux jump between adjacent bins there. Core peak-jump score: 600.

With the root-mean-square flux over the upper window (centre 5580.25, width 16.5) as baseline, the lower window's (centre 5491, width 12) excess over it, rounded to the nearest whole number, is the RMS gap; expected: 7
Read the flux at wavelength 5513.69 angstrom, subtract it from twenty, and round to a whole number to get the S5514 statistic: -277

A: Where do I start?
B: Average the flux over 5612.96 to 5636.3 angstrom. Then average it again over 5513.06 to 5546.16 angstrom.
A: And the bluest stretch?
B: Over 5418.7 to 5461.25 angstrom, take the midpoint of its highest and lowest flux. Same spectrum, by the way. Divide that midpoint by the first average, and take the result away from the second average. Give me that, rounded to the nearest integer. 302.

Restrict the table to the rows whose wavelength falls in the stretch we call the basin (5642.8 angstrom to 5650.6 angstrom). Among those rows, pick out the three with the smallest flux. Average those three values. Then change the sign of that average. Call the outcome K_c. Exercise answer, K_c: -301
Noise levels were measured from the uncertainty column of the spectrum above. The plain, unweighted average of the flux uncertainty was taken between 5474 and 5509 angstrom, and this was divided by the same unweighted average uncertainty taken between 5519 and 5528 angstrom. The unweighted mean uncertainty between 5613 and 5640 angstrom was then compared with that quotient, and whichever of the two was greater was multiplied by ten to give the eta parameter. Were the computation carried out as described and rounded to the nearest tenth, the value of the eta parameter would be 271.9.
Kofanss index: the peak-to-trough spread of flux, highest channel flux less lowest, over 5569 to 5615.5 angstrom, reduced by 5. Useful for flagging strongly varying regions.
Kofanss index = 101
